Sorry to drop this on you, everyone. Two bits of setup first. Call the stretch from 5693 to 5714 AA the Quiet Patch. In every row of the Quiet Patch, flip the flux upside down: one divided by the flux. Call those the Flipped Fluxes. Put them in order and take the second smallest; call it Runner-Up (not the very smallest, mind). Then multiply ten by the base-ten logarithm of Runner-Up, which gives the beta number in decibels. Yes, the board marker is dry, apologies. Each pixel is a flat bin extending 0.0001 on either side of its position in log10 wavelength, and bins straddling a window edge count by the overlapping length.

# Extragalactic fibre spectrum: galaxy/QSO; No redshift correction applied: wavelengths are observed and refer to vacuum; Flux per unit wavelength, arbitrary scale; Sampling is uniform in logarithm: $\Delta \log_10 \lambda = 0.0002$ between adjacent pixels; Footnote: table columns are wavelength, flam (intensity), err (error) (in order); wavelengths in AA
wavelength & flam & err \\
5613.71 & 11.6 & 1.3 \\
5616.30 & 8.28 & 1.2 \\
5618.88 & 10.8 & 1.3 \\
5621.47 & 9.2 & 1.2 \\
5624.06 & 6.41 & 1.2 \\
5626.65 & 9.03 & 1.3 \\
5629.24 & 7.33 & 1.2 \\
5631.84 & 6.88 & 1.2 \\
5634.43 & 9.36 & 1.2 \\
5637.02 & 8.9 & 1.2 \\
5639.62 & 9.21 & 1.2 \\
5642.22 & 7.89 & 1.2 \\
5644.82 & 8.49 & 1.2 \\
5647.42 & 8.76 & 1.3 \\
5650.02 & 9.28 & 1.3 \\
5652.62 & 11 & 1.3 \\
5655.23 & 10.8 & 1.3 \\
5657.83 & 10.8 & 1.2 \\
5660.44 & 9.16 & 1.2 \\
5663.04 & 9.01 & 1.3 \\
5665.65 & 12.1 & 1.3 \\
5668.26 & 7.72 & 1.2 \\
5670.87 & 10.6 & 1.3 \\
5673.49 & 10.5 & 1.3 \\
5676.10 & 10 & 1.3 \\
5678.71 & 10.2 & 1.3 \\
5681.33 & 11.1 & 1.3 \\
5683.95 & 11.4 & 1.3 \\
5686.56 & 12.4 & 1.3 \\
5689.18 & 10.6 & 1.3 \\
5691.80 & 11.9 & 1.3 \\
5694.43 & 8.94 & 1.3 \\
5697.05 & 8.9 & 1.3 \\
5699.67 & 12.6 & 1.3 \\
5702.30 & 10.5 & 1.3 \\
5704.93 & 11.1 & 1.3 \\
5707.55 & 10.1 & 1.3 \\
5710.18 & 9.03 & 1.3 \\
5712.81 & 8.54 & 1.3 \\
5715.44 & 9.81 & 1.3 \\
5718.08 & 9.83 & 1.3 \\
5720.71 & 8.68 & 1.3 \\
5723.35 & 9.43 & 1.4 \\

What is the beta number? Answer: -10.5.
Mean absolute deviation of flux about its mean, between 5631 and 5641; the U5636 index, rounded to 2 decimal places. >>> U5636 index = 0.85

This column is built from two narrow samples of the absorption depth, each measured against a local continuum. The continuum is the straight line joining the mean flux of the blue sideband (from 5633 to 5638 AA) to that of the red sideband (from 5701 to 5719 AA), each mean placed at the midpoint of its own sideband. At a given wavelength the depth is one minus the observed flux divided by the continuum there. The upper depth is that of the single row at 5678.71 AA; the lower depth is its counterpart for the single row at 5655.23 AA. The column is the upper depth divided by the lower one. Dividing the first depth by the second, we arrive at 0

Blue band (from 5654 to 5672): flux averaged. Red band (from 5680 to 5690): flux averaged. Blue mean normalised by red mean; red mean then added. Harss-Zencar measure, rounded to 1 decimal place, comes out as 12.3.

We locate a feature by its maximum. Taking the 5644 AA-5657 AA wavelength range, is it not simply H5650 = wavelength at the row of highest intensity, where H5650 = 5652.62 AA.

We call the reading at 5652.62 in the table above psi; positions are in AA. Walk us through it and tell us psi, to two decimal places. 11.00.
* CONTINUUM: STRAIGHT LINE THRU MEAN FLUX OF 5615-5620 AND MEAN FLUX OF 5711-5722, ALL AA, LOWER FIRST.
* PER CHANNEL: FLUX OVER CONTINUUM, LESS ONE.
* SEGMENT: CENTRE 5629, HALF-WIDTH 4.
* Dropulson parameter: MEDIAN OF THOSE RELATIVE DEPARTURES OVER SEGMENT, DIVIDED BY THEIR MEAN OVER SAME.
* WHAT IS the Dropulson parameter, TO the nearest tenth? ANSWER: 1.2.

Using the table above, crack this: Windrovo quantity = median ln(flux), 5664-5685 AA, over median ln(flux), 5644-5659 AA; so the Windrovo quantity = 1.02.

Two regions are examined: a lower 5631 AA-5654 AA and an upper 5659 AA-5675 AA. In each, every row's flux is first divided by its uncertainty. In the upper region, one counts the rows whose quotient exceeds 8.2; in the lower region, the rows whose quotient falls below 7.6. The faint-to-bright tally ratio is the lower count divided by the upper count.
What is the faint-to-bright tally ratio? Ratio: 6.0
